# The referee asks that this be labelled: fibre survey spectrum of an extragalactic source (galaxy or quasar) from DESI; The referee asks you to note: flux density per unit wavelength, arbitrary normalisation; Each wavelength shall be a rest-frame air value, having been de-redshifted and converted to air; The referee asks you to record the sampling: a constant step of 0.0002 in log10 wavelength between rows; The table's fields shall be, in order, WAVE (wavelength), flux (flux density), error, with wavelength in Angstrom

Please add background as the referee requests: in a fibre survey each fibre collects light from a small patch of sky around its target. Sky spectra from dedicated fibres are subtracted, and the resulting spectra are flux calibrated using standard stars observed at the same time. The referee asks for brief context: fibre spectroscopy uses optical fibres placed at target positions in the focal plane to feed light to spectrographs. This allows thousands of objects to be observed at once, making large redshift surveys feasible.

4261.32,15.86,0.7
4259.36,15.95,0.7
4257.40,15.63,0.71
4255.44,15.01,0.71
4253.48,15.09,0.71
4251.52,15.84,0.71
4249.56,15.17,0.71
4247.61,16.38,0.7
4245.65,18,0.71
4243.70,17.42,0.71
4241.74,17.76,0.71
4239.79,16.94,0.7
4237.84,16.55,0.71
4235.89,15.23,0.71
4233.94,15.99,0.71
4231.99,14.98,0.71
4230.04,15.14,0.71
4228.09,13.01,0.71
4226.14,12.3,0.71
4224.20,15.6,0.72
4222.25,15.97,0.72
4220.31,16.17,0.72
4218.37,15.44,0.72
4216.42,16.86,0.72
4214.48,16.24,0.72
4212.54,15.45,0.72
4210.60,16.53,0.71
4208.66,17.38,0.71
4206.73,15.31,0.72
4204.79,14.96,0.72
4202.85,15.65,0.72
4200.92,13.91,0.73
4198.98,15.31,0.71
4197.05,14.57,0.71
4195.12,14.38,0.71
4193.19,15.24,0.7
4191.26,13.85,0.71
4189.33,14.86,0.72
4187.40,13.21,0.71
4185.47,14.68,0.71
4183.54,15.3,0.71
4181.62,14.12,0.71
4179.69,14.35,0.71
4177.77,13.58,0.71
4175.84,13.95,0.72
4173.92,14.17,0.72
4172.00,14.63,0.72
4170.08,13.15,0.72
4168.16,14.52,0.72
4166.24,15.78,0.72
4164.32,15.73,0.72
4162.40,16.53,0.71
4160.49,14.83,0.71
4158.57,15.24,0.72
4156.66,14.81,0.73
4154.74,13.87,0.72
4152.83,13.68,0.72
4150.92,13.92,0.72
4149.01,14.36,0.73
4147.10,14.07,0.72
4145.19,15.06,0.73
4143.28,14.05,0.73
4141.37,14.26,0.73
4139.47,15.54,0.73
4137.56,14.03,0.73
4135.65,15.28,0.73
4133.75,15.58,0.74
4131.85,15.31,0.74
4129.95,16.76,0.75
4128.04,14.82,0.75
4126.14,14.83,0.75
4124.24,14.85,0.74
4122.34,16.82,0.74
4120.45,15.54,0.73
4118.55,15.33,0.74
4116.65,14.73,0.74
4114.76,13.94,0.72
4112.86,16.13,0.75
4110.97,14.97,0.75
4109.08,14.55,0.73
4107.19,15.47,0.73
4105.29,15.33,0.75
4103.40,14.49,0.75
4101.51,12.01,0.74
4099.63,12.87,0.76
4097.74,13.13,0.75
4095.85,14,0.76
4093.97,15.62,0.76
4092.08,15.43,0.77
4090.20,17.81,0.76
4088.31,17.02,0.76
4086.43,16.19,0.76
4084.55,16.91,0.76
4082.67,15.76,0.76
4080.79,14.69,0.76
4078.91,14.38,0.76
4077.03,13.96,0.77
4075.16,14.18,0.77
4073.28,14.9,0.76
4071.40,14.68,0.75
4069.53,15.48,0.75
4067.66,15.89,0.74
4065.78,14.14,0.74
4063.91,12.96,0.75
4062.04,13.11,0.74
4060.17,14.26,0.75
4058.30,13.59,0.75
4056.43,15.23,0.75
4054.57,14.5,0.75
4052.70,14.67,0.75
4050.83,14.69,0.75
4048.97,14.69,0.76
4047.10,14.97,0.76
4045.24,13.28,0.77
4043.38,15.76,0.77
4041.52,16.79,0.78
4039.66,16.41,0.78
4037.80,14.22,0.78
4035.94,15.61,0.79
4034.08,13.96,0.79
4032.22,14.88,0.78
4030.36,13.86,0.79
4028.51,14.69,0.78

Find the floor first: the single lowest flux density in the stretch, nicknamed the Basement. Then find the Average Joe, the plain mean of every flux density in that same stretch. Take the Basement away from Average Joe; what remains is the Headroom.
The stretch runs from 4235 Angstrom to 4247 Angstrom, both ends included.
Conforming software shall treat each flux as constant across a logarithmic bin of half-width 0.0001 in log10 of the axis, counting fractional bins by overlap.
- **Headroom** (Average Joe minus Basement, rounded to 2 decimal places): 1.75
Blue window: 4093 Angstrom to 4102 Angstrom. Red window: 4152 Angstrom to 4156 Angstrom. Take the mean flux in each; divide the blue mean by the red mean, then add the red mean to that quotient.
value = 14.8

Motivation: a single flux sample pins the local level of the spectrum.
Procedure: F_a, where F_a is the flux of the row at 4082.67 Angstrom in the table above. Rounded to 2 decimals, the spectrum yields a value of 15.76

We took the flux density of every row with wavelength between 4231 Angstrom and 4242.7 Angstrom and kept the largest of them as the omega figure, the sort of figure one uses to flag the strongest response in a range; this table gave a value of 17.76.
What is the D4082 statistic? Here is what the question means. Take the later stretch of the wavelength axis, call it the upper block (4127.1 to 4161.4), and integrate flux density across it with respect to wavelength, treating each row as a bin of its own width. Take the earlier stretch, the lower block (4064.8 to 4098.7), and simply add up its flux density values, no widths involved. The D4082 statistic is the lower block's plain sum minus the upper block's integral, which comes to -232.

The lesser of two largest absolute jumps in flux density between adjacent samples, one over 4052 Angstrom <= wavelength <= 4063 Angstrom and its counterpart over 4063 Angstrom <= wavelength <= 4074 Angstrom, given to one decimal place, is 1.6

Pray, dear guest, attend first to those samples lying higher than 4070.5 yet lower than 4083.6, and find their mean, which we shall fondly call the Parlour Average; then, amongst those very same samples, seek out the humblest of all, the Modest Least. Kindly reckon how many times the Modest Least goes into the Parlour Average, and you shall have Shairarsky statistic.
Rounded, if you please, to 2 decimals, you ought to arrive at 1.05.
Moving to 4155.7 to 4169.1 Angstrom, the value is 1.06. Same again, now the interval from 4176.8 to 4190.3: 1.08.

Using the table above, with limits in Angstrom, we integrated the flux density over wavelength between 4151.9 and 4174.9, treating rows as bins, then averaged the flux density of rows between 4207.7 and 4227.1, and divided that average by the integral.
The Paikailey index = 0.0466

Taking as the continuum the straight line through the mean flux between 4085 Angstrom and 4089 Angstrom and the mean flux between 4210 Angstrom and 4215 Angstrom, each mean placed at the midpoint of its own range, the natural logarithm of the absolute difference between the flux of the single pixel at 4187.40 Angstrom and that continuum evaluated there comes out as 1.1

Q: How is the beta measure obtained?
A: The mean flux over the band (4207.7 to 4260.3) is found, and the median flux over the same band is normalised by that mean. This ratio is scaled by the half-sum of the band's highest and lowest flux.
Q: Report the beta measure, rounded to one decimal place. 15.2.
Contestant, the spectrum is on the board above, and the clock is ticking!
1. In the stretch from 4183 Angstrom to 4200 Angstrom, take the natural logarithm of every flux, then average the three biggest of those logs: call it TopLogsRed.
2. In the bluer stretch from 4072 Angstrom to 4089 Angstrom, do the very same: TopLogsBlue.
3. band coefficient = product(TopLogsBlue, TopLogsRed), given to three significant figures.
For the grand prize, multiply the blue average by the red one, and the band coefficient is 7.68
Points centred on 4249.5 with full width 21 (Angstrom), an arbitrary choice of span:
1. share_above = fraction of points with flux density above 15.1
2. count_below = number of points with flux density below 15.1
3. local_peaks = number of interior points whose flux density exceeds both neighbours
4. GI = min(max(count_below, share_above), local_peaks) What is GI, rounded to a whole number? 2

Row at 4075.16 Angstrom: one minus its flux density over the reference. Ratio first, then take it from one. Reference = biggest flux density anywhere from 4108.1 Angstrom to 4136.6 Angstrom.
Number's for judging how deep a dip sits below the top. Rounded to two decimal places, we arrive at 0.16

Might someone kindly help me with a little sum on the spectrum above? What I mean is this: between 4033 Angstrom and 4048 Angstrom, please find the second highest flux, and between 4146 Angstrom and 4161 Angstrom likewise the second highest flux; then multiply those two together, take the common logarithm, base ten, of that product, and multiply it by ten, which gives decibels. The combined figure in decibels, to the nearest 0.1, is 23.9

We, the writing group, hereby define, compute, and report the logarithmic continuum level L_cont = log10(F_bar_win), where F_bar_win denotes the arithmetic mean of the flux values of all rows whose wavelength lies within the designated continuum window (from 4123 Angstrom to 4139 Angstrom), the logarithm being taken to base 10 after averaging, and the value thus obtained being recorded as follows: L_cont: 1.18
